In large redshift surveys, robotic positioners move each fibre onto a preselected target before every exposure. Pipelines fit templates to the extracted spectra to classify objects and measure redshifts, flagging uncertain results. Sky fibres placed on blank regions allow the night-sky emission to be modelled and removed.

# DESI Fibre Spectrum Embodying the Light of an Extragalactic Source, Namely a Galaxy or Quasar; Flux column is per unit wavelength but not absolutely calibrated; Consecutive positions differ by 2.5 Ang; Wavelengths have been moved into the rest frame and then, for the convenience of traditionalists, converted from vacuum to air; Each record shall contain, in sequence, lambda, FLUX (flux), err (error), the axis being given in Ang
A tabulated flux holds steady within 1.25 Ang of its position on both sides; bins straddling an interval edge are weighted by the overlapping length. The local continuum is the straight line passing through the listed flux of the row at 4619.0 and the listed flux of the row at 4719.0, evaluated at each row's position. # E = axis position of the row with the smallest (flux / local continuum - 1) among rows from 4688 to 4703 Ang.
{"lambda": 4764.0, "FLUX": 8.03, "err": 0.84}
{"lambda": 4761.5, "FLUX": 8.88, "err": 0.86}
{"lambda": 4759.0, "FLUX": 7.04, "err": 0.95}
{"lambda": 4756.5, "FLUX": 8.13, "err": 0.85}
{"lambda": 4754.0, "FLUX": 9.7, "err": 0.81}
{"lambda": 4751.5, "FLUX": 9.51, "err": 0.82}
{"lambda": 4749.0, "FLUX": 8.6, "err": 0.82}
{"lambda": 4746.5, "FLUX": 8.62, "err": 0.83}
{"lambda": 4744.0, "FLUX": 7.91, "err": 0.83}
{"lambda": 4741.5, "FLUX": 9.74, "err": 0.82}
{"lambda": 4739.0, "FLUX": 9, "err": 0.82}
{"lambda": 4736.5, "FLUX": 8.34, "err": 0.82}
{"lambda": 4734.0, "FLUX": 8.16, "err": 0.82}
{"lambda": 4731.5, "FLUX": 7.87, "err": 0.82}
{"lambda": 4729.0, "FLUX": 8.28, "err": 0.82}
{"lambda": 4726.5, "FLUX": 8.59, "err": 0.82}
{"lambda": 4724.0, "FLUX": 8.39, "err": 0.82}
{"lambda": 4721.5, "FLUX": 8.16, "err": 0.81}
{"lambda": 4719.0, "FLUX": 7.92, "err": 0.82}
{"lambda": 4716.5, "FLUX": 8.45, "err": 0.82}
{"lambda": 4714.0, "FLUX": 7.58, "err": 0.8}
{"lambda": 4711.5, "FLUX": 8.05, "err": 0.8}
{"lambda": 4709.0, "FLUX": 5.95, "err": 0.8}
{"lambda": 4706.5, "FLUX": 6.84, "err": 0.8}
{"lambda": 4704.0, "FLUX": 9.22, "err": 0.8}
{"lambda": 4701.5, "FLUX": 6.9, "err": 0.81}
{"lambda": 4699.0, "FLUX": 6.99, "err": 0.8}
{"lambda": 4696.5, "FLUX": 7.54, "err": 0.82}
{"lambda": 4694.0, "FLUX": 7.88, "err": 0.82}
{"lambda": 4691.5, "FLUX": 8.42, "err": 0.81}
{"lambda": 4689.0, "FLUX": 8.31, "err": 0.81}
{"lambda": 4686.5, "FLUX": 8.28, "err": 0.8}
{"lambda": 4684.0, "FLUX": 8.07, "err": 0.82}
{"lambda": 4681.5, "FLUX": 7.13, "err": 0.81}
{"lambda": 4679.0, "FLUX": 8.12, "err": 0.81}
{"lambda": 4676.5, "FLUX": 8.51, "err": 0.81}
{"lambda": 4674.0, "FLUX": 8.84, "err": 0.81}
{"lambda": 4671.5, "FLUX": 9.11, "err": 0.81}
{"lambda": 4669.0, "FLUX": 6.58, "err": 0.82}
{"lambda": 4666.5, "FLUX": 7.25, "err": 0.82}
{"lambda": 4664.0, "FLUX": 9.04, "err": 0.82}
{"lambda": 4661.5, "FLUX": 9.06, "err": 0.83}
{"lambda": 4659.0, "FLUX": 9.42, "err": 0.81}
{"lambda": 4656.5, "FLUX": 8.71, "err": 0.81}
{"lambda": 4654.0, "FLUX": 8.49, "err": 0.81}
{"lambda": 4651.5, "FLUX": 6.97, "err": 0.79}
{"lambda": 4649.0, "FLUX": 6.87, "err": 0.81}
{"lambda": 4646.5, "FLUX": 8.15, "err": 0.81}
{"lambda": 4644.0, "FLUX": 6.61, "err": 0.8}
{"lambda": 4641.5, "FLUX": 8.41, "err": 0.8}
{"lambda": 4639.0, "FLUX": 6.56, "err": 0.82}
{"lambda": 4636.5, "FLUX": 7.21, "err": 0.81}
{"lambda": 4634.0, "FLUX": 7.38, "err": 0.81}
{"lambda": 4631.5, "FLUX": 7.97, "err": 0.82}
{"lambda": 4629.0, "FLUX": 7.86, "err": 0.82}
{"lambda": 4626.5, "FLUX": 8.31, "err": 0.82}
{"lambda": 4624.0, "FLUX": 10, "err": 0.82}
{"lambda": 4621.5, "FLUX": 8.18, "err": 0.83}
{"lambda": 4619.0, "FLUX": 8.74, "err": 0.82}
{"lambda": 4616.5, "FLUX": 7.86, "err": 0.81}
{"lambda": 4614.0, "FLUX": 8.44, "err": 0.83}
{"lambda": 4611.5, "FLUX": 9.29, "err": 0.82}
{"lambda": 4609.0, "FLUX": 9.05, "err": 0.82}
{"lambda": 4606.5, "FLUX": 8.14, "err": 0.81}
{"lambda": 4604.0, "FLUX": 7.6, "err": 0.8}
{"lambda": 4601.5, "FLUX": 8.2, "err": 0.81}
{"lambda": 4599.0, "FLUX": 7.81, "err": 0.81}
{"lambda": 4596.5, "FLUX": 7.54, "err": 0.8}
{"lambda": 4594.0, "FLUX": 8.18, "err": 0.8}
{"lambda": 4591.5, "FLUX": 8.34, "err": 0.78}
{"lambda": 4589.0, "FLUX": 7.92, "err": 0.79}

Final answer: 4701.5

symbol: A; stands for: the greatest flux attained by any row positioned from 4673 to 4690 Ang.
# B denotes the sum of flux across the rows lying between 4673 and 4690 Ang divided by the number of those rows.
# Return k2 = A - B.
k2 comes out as 0.66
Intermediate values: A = 8.84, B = 8.2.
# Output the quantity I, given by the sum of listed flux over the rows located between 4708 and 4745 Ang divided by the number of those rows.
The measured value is 8.2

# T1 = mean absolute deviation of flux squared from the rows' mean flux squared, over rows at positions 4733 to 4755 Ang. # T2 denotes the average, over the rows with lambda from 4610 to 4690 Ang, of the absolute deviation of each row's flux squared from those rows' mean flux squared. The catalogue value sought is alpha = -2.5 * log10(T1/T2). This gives 0.10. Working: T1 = 10.2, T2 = 11.2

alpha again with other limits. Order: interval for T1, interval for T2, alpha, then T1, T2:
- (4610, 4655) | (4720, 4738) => -1.55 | 11.3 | 2.7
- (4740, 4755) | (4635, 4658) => 0.06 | 11.4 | 12.0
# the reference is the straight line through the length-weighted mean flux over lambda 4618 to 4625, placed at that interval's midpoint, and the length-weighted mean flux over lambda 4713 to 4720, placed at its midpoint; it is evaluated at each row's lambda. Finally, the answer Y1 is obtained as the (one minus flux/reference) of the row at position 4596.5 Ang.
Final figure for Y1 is 0.18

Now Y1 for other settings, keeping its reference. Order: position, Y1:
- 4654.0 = 0.02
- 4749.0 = -0.12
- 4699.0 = 0.14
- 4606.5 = 0.10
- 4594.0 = 0.11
